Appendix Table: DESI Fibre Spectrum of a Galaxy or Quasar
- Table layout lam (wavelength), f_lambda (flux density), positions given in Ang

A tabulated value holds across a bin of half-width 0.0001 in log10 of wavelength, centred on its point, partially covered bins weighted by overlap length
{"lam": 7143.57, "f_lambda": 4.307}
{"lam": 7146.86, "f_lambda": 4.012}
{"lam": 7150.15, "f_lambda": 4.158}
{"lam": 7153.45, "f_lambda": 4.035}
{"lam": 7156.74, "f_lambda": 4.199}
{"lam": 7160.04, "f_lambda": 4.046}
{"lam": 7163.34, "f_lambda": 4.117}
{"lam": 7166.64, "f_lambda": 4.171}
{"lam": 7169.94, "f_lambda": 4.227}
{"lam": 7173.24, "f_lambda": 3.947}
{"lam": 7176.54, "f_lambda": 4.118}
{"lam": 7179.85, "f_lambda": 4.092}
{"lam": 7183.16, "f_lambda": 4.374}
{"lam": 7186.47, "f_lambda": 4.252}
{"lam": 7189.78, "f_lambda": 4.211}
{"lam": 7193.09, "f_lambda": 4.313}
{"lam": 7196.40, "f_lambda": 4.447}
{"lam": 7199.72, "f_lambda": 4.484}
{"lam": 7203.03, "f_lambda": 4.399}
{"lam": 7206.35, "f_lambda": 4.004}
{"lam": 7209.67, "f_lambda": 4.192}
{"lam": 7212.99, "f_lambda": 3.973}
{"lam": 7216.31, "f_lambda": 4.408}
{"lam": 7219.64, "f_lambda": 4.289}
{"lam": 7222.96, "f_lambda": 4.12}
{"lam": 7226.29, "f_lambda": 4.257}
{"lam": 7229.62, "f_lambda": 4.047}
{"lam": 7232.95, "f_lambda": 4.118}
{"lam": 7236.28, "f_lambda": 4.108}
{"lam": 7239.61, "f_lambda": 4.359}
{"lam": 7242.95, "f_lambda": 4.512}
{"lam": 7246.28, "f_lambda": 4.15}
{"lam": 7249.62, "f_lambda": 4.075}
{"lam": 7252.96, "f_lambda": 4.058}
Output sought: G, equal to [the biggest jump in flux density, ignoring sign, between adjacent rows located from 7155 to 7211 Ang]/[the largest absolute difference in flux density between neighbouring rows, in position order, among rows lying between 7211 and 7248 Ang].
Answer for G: 0.91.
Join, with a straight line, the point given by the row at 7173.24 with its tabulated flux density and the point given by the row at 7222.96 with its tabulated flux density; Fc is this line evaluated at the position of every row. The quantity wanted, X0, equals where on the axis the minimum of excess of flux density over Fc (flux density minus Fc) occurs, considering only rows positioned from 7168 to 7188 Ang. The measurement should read 7173.24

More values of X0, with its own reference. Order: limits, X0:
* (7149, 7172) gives 7160.04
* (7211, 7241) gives 7212.99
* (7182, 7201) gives 7189.78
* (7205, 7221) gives 7212.99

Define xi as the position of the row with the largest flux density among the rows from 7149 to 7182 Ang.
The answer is 7169.94 Ang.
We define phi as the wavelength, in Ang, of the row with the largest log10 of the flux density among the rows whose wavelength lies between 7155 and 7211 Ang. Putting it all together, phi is 7199.72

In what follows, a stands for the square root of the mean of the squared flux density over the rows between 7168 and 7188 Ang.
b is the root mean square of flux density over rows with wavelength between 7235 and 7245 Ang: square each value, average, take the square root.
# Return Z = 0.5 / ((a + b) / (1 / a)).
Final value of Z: 0.0141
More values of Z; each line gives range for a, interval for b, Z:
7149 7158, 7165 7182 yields 0.0147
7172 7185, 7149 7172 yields 0.0146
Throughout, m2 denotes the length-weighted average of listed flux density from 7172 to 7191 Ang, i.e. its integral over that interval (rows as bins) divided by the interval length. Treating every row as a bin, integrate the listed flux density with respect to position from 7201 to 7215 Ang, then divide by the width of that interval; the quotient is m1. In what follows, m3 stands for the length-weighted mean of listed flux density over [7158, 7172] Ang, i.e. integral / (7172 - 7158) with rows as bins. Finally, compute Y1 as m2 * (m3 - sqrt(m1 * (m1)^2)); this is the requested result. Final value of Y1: -18.1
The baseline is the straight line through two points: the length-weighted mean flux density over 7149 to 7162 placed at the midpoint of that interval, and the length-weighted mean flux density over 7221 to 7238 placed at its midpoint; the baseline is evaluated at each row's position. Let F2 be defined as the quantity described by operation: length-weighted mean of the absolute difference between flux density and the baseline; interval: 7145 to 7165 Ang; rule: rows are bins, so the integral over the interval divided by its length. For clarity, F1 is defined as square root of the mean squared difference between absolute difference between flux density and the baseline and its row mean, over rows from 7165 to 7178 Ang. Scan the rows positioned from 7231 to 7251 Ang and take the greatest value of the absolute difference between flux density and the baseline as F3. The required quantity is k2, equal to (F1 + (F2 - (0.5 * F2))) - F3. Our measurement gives -0.279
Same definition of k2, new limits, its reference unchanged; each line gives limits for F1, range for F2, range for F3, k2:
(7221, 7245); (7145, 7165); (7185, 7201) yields -0.207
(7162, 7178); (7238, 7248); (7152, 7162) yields 0.069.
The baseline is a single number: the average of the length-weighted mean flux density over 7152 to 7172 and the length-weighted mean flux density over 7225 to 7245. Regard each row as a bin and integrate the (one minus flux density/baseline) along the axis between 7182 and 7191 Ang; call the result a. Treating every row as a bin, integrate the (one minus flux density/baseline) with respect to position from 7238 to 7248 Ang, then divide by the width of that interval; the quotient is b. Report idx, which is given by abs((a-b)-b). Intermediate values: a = -0.21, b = -0.038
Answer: 0.13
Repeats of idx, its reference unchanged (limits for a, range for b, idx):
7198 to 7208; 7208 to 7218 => 0.27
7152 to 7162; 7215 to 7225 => 0.25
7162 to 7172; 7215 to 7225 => 0.08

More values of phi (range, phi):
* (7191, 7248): 7242.95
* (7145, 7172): 7169.94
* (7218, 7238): 7219.64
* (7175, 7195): 7183.16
